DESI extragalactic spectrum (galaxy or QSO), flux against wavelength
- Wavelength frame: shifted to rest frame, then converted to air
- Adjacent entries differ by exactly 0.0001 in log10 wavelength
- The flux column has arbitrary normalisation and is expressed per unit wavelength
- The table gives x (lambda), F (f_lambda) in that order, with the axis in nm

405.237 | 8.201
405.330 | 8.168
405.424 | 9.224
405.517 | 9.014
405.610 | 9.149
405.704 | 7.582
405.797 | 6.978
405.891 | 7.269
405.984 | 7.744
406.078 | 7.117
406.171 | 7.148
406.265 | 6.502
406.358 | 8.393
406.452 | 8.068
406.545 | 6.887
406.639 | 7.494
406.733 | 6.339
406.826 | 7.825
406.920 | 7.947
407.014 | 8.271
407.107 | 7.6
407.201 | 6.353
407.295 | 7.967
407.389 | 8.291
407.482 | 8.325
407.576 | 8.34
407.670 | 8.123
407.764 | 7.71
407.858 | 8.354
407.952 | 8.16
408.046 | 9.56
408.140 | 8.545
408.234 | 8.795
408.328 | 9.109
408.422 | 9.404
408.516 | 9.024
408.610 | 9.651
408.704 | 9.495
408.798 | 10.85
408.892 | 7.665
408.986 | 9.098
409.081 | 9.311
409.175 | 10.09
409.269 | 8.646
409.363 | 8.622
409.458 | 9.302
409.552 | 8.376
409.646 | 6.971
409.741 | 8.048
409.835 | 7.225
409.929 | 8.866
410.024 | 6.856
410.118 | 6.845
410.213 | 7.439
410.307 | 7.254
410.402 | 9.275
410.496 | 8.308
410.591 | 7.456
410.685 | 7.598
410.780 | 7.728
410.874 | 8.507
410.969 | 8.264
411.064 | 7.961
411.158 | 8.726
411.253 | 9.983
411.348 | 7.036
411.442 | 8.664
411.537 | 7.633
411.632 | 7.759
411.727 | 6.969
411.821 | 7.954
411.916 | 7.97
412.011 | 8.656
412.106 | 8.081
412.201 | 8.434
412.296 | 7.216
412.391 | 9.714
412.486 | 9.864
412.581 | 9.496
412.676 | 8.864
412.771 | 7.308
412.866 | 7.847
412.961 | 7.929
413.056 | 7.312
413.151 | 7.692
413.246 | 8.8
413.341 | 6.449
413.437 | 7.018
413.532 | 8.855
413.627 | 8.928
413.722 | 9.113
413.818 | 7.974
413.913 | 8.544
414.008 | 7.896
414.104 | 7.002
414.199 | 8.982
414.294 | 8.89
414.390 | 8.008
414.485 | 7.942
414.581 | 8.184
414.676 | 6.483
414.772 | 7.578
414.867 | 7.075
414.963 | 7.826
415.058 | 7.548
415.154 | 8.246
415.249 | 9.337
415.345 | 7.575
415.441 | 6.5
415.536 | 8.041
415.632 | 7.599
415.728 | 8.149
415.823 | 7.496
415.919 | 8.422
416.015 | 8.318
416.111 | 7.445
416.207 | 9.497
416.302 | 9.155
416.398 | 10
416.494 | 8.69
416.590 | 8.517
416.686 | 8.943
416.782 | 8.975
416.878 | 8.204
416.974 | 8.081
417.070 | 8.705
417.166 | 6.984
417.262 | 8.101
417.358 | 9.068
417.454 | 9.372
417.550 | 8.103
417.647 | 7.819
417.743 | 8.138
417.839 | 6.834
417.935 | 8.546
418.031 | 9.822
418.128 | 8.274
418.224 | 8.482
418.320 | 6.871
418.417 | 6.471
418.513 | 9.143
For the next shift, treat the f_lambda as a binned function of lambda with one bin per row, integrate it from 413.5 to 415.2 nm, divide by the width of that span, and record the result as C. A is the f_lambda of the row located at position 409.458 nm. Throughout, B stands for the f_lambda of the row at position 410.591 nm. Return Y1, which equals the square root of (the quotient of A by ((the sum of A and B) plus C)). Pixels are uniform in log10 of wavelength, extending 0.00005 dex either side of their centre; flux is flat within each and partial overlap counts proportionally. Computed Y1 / 0.612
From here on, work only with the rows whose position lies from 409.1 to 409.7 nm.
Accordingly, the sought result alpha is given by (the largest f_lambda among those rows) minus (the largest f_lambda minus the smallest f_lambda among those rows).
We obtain 7.0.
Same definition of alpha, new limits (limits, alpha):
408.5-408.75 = 9.0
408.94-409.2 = 9.1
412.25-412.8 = 7.2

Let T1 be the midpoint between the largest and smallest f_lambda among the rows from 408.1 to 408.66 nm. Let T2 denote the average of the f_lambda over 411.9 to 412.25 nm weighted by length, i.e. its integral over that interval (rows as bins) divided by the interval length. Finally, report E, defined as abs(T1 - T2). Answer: 0.80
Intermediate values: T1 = 9.1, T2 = 8.3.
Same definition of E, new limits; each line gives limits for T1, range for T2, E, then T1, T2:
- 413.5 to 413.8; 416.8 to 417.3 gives 0.91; 9.0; 8.1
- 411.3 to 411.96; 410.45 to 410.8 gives 0.05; 7.8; 7.8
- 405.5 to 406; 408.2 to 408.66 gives 1.15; 8.1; 9.2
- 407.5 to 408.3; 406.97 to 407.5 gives 0.85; 8.6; 7.8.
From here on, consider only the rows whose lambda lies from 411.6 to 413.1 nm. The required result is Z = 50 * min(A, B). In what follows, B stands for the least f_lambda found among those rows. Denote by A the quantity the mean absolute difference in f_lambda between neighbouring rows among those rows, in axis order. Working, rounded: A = 0.74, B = 6.969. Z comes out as 36.9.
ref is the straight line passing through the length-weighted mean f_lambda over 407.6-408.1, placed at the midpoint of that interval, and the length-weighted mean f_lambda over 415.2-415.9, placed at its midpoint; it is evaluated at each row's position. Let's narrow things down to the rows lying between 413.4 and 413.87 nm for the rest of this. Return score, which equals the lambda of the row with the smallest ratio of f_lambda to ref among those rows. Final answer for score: 413.437 nm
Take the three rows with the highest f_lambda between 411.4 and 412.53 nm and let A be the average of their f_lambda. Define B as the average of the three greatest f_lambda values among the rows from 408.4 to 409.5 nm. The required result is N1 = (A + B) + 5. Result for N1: 24.6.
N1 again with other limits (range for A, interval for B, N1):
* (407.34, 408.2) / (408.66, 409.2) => 24.0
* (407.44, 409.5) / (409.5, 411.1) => 24.1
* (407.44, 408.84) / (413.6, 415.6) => 24.2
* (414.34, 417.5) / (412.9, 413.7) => 23.5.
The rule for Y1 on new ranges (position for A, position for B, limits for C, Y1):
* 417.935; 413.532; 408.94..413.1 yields 0.578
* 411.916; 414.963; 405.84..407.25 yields 0.586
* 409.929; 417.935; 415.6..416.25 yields 0.589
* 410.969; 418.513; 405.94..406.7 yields 0.577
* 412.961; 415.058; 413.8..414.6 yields 0.579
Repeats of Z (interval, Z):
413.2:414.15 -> 45.9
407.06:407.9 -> 28.2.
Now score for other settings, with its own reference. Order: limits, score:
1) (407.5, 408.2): 407.764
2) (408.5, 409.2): 408.892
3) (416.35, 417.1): 416.974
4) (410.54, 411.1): 410.591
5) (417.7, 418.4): 417.839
